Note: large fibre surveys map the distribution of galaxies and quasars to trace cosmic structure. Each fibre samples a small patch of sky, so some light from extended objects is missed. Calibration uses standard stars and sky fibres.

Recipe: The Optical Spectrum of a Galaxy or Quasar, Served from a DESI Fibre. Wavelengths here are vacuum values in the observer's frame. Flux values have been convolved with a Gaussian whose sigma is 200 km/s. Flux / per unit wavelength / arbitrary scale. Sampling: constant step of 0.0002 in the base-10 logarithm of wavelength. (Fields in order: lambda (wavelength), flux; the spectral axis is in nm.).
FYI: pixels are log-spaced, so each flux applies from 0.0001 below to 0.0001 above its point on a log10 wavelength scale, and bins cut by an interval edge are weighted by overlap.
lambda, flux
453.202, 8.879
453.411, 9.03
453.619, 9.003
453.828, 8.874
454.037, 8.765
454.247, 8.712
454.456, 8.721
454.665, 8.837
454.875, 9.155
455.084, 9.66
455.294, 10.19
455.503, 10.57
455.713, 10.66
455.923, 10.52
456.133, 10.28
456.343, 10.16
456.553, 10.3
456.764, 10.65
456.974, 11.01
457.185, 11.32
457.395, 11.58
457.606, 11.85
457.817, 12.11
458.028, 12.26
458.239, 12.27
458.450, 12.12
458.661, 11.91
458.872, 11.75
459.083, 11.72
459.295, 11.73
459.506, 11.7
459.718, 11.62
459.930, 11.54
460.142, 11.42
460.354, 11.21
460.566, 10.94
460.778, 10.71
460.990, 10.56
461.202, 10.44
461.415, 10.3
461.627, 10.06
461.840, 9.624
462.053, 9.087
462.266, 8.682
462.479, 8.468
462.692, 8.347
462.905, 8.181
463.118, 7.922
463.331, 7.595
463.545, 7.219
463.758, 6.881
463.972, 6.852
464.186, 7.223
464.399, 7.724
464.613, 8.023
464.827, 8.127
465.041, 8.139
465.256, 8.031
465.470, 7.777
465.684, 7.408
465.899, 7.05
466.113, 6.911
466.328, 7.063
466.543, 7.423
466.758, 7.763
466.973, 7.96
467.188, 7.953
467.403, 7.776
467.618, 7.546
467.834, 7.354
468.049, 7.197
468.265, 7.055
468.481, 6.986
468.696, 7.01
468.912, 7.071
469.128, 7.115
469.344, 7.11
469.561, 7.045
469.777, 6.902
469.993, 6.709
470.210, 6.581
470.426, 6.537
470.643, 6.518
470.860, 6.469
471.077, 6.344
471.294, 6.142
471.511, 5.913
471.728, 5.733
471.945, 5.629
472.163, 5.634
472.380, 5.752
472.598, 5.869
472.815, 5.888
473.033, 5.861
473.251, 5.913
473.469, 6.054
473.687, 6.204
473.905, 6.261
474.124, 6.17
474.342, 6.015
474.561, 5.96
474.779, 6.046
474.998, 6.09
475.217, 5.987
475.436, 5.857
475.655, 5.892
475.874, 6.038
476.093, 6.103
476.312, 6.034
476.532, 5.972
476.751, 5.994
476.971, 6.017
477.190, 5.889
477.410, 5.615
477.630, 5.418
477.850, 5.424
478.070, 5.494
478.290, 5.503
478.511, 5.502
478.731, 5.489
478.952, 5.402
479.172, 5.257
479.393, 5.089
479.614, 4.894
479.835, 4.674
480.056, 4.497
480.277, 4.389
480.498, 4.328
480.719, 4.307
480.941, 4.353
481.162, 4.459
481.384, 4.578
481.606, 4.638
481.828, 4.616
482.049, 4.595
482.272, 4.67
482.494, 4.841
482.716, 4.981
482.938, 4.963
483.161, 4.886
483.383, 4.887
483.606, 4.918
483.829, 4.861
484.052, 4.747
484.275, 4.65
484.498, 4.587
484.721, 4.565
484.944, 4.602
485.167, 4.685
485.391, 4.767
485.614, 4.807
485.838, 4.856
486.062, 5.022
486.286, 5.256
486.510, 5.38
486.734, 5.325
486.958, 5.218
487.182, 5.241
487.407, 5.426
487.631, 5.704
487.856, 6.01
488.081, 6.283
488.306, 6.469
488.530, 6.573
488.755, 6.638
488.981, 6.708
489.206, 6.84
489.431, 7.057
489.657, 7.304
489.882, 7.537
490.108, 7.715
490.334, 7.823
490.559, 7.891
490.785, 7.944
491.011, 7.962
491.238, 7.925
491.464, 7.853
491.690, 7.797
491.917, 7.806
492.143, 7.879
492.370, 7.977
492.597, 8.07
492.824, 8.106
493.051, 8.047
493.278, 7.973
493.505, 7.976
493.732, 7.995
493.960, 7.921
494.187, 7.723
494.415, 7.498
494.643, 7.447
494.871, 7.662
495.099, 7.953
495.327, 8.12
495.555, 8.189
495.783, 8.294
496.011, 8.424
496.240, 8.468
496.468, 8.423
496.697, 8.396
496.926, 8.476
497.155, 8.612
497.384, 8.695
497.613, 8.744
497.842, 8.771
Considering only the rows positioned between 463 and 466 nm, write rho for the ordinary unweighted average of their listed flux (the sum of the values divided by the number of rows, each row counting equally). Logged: 7.6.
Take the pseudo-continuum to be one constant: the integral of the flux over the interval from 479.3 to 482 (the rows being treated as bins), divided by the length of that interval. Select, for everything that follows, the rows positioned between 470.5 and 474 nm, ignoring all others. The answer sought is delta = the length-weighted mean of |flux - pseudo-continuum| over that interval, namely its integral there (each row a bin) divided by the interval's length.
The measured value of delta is 1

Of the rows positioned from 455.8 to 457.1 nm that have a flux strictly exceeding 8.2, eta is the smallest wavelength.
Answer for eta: 455.923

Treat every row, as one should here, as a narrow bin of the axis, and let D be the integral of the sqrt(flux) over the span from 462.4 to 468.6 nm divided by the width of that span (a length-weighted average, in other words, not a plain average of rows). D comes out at 2.75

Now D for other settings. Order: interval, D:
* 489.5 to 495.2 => 2.80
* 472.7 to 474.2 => 2.46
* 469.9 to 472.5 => 2.48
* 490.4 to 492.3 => 2.81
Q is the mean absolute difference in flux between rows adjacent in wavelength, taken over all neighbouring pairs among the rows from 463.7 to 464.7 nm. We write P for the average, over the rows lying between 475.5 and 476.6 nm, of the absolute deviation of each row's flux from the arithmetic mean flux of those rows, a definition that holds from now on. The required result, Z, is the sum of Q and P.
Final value 0.36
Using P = 0.06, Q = 0.30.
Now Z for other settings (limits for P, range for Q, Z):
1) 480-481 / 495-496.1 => 0.17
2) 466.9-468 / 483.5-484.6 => 0.30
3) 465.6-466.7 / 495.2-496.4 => 0.28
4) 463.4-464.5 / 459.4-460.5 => 0.37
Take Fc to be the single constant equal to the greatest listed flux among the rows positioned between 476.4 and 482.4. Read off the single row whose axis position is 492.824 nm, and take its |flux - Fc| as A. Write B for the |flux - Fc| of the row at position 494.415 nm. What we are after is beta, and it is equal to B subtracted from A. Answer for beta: 0.6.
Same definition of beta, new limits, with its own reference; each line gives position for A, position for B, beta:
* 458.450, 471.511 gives 6.0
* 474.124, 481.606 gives -1.2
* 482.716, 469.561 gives 0.0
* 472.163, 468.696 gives -0.6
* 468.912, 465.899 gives 0.0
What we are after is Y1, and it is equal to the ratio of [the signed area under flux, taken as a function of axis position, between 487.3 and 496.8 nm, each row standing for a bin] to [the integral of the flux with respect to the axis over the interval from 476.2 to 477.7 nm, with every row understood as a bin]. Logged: 8.2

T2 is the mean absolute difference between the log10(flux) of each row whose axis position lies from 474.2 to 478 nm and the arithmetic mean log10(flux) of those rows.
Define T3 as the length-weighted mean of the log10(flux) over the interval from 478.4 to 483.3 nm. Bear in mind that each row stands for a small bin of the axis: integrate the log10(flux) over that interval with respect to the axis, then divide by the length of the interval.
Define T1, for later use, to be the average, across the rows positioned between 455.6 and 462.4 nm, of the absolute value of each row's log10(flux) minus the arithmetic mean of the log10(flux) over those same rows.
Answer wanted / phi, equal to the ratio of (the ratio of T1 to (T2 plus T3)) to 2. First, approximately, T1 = 0.030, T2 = 0.012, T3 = 0.68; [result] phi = 0.022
